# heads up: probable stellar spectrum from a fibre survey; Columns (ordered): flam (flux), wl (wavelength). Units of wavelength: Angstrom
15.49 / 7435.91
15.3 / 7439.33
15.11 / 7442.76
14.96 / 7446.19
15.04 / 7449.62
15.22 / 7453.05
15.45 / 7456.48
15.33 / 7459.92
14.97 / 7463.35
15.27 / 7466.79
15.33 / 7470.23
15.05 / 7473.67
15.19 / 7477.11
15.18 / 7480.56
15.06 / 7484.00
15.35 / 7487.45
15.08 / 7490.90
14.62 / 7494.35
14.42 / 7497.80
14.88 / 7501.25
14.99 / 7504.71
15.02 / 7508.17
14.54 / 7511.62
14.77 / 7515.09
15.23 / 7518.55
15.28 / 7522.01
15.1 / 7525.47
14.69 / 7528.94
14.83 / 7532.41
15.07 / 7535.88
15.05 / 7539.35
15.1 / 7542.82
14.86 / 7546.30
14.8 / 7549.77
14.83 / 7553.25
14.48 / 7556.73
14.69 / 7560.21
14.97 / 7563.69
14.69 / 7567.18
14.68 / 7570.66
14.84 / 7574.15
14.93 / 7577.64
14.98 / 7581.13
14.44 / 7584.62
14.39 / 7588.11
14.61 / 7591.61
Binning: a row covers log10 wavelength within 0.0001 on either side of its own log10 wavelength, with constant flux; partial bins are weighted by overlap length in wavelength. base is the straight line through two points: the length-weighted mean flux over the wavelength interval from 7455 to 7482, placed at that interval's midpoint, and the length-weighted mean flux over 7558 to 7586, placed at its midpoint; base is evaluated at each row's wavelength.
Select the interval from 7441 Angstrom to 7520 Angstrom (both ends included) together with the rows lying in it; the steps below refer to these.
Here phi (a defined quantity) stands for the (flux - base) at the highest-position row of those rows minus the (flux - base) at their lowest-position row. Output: 0.4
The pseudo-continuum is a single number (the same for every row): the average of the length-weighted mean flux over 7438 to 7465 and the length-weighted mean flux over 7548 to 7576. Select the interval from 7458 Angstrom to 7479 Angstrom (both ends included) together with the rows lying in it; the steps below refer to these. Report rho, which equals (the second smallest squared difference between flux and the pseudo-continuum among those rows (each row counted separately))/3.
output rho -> 0.0027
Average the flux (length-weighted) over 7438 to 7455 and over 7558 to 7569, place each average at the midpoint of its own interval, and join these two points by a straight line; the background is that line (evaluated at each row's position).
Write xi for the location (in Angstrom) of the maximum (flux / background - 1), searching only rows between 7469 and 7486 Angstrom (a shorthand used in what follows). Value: 7470.23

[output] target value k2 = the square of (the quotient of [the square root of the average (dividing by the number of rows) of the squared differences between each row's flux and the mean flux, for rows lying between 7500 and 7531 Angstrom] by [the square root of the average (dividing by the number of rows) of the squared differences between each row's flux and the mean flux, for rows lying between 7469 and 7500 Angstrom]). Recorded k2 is 0.62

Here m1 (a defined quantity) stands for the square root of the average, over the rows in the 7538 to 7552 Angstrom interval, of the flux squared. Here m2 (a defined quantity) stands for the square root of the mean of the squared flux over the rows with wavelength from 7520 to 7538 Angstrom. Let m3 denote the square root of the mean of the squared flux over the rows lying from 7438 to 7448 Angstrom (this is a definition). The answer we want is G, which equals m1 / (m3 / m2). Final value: 14.83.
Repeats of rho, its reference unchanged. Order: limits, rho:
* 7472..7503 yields 0.0027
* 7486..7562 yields 0.0012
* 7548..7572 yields 0.0057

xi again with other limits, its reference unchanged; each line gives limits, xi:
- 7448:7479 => 7456.48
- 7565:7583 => 7581.13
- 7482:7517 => 7487.45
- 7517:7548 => 7522.01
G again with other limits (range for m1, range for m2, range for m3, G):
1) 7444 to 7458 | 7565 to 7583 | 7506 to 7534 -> 15.06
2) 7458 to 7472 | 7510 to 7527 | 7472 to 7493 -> 15.06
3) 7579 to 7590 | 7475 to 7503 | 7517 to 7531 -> 14.51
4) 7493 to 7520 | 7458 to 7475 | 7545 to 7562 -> 15.27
